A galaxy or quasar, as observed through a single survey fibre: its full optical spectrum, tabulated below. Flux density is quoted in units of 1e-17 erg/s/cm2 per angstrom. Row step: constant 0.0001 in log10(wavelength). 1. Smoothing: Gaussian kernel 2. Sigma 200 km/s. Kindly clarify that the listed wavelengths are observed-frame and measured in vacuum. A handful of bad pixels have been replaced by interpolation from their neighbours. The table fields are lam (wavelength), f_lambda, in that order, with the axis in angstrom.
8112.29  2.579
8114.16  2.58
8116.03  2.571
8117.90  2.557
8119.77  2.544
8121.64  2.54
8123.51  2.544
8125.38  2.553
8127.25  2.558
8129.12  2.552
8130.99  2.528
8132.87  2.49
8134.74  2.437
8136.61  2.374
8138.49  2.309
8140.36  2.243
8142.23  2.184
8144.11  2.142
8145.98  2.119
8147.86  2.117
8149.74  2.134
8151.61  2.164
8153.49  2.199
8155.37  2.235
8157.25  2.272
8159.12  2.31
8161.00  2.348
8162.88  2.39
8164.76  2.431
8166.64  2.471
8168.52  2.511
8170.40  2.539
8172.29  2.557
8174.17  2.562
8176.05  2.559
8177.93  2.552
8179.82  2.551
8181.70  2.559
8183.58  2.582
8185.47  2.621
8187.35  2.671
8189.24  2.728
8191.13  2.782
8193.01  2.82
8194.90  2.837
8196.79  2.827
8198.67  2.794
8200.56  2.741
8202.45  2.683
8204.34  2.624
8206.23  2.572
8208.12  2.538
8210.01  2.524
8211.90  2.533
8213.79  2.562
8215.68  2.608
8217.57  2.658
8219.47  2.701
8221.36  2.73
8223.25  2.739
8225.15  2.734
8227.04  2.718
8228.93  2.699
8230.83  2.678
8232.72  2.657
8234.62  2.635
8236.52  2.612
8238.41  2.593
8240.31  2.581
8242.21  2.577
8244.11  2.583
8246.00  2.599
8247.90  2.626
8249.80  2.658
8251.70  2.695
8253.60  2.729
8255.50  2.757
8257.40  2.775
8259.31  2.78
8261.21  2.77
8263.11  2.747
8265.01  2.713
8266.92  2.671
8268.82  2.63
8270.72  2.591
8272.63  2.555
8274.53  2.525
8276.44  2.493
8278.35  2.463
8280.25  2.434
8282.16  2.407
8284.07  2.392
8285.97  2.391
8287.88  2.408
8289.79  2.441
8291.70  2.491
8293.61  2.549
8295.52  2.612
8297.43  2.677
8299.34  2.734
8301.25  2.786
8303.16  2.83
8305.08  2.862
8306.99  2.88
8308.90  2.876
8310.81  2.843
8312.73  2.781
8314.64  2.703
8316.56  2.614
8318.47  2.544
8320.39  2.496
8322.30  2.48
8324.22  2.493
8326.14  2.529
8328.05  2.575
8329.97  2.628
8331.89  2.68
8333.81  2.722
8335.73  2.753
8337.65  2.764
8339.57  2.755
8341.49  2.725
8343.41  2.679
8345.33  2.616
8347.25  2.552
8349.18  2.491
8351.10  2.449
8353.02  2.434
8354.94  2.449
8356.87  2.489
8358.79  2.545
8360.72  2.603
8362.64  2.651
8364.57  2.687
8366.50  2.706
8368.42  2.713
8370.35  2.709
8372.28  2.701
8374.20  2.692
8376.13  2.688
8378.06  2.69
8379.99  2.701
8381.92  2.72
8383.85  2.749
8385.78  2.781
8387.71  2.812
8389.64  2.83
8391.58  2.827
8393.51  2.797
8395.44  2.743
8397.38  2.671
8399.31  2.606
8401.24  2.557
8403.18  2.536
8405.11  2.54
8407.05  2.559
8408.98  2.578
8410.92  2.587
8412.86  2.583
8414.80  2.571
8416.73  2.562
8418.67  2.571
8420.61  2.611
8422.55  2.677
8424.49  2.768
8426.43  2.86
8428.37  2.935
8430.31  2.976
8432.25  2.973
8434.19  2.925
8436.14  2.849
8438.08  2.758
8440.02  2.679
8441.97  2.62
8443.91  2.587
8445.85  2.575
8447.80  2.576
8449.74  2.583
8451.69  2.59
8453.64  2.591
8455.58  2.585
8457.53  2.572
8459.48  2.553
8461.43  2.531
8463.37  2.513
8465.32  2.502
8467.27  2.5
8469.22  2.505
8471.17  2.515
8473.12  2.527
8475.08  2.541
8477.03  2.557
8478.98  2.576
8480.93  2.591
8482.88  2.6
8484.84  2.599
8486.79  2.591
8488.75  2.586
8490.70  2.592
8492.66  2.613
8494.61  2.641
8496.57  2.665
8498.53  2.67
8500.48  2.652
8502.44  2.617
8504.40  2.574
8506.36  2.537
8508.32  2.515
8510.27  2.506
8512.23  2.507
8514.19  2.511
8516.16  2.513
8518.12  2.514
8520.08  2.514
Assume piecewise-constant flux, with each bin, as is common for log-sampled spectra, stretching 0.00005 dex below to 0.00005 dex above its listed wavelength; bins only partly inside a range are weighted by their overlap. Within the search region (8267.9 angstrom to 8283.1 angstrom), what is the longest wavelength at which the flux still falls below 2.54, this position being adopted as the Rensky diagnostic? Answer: 8282.16 angstrom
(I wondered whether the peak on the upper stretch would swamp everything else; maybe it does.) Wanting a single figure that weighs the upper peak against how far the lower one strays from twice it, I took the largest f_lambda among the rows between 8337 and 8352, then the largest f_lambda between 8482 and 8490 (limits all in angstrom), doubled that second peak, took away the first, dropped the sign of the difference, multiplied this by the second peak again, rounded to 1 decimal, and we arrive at 6.3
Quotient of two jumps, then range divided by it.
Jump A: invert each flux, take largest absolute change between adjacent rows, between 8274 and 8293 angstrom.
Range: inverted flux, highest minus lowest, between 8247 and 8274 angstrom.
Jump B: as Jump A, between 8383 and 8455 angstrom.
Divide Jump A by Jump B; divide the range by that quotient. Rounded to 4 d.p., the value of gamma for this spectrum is 0.0473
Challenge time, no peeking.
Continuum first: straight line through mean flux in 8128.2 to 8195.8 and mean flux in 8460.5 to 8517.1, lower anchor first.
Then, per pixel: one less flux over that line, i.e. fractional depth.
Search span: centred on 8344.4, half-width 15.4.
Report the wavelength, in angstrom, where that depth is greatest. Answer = 8353.02 angstrom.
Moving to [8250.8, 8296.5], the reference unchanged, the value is 8285.97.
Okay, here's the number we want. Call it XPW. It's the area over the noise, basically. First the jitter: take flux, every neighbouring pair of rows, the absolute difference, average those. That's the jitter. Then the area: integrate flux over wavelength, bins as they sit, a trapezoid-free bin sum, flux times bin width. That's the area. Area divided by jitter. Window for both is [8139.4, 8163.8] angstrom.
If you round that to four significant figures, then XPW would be 1629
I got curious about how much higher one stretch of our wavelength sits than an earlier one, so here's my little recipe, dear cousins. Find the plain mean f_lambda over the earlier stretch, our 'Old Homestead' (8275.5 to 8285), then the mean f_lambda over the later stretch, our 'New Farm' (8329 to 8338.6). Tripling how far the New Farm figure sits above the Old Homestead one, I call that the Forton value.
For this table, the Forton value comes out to 0.8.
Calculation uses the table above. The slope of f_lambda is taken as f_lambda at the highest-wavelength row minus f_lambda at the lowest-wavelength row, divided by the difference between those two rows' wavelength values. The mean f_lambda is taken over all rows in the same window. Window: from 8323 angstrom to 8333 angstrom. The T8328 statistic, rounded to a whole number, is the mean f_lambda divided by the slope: 106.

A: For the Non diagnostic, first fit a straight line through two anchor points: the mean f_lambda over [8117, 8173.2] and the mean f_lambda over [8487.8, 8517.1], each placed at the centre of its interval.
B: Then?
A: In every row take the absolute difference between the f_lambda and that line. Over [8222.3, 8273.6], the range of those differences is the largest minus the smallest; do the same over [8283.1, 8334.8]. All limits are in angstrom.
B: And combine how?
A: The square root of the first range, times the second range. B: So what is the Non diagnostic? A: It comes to 0.20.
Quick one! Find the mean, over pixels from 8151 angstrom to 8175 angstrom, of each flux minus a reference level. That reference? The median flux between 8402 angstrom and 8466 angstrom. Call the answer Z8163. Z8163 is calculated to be -0.20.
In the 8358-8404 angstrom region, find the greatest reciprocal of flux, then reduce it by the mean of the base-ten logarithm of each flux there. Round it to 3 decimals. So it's -0.036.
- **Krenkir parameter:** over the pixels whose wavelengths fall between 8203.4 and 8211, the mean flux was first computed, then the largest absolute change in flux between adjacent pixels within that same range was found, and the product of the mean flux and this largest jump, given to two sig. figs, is 0.13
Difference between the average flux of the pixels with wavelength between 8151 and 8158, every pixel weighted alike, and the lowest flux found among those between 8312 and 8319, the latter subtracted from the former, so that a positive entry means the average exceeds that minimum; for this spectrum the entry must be -0.33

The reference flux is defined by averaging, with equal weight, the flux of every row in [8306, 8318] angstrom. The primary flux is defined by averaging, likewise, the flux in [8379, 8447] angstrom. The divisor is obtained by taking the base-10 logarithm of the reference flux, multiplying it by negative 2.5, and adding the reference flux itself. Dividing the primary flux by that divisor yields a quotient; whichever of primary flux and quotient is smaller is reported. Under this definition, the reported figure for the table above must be 1.62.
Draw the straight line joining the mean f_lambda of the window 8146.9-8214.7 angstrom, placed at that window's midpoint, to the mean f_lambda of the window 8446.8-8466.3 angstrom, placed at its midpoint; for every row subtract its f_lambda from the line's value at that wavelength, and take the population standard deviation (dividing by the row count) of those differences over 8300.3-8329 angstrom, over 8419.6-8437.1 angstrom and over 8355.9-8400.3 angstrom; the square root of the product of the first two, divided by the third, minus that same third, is 1.6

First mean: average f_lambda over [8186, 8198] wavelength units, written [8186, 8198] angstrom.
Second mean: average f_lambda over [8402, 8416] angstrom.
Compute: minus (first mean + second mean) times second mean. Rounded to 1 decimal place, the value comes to -13.7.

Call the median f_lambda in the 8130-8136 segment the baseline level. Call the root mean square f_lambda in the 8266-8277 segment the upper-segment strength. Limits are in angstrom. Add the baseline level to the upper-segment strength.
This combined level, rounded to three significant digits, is 5.07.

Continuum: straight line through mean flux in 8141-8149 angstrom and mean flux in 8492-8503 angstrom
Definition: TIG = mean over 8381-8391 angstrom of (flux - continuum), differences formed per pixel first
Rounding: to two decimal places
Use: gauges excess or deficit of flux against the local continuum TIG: 0.29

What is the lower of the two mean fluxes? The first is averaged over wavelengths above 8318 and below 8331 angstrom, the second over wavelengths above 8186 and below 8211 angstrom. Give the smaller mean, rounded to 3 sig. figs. 2.54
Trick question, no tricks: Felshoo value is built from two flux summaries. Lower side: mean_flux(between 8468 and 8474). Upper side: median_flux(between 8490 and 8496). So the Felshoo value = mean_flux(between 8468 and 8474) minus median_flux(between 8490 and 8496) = -0.10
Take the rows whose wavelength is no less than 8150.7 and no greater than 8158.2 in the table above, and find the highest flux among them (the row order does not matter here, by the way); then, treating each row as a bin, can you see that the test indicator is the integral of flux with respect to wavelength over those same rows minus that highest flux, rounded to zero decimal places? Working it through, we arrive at 14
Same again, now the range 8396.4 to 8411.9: 37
